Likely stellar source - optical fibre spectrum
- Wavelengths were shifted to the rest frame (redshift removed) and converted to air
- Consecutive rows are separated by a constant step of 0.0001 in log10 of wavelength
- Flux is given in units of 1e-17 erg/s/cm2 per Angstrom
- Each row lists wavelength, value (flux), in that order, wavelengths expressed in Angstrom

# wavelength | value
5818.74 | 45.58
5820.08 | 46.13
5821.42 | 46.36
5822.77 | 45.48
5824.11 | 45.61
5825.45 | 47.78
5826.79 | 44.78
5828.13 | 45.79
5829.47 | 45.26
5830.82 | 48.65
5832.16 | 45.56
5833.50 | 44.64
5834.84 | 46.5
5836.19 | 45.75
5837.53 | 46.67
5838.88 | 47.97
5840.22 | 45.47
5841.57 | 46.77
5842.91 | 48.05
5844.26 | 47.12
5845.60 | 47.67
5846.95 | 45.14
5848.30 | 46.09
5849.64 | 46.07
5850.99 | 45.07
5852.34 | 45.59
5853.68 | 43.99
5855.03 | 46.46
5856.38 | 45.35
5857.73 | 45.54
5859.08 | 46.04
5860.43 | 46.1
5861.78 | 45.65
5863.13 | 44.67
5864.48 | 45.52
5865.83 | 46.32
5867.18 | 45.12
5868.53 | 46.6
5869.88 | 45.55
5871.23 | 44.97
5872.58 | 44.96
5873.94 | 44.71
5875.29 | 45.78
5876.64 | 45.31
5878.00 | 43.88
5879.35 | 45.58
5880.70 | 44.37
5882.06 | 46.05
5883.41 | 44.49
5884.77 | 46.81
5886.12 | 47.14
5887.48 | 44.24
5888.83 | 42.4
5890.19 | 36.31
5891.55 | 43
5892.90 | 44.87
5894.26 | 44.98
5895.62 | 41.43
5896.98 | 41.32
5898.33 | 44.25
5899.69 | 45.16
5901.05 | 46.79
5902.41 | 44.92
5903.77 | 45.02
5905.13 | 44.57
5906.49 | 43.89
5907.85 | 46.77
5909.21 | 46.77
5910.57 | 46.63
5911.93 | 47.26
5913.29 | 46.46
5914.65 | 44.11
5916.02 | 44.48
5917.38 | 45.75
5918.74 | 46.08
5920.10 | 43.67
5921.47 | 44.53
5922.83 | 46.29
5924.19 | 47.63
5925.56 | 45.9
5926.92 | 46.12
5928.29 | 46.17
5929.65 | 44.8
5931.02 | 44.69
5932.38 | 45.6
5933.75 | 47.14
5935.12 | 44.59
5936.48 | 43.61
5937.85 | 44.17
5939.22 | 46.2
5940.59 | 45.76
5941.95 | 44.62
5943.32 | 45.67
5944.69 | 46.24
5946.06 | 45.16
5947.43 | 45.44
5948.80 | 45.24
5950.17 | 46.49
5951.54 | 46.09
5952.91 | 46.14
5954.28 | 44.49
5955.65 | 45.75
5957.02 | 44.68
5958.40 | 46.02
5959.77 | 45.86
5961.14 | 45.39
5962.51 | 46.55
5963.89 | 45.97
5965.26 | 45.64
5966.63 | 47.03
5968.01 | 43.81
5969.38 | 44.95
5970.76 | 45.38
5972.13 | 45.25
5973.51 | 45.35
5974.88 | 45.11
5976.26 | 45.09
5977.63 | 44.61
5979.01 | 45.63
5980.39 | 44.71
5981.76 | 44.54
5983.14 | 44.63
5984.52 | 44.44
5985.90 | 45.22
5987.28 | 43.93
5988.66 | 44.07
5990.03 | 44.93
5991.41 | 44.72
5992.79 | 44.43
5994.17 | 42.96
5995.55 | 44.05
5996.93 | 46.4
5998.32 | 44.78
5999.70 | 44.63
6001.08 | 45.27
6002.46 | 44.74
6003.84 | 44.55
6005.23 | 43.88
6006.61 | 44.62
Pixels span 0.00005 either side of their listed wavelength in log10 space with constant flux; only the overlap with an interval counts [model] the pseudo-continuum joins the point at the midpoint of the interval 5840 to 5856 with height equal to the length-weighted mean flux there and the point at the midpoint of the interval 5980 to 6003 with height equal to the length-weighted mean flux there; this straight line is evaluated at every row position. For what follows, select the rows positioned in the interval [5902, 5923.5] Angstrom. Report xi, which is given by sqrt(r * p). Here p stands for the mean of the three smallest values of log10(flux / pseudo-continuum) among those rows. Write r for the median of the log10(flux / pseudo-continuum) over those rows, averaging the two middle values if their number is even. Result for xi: 0.004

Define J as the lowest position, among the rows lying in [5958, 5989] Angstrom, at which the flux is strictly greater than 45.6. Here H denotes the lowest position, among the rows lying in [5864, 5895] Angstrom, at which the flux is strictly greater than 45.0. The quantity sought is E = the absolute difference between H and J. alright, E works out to 93.9 Angstrom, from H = 5864.48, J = 5958.40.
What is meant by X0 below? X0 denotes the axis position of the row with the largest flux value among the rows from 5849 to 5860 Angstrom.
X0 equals 5855.03 Angstrom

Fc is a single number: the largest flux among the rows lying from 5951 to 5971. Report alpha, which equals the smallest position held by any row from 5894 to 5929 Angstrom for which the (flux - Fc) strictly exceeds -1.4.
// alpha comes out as 5901.05 Angstrom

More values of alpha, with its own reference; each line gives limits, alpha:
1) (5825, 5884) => 5825.45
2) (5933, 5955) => 5933.75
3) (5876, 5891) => 5882.06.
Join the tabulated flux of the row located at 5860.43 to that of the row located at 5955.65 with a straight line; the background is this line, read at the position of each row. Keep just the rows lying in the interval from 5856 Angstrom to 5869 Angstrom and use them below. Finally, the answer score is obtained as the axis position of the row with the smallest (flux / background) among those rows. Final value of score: 5863.13 Angstrom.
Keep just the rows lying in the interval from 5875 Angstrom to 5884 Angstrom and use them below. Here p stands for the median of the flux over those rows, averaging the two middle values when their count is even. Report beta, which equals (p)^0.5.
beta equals 6.73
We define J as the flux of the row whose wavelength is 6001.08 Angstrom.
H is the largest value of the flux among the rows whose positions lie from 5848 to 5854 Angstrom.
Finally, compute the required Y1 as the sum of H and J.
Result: 91.4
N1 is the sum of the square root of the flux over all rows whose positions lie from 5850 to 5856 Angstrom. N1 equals 26.9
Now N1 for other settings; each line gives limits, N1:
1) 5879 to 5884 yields 26.9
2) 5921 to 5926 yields 27.2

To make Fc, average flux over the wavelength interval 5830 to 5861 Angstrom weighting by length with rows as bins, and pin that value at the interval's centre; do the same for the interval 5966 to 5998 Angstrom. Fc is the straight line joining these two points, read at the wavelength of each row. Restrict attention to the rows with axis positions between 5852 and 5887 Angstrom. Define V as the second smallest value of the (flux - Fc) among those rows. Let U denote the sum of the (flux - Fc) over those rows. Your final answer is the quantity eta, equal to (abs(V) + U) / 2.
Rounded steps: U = -12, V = -2.0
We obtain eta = -4.9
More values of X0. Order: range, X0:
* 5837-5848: 5842.91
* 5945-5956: 5950.17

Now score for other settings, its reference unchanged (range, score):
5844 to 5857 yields 5853.68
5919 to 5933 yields 5920.10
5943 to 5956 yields 5954.28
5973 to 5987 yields 5984.52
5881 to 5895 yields 5890.19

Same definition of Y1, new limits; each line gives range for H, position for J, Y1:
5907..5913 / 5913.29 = 93.7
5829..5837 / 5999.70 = 93.3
